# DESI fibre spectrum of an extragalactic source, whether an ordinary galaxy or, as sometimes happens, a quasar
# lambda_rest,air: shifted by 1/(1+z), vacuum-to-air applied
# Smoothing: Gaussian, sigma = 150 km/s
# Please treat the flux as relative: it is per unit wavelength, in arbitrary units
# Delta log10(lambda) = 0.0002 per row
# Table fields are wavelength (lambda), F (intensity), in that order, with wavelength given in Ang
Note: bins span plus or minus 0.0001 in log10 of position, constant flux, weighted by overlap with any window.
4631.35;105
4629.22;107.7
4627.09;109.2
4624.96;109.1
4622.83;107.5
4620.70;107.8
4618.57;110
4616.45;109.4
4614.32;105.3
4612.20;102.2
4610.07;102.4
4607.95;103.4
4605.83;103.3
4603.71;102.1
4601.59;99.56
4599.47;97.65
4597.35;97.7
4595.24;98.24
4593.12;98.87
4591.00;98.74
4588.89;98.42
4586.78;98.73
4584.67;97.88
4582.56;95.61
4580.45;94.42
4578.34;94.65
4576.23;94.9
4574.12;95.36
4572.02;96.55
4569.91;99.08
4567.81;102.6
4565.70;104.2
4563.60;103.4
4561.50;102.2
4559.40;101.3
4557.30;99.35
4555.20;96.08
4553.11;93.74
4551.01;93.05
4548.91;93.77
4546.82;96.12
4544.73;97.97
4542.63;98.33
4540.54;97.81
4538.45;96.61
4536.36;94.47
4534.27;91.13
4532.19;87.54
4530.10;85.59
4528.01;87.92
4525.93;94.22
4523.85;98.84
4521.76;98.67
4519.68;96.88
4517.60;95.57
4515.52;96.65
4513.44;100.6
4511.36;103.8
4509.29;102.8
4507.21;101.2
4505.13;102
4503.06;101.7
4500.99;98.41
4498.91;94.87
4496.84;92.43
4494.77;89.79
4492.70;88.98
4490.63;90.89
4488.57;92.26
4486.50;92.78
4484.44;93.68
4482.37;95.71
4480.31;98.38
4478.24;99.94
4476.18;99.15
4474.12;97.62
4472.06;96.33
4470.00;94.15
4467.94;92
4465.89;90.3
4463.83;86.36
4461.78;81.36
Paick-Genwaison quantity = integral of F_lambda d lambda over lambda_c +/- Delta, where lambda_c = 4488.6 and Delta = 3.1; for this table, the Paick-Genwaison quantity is 570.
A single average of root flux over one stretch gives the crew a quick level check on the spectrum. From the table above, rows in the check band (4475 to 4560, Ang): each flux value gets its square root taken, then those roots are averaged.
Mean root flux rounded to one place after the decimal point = 9.8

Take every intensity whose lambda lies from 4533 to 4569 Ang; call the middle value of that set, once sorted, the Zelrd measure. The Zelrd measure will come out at 98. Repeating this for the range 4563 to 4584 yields 96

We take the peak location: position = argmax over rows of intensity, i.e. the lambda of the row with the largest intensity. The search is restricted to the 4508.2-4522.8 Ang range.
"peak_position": 4511.36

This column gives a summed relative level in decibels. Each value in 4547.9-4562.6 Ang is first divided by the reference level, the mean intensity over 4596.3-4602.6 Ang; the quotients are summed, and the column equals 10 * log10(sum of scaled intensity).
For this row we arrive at 8.40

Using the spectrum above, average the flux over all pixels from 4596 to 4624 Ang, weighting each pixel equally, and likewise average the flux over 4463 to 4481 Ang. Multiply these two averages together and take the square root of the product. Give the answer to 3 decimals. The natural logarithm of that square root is 4.597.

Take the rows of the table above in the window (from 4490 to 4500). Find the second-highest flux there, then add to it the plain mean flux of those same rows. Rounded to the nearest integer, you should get 184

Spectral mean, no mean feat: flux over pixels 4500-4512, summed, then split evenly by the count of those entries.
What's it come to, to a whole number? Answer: 102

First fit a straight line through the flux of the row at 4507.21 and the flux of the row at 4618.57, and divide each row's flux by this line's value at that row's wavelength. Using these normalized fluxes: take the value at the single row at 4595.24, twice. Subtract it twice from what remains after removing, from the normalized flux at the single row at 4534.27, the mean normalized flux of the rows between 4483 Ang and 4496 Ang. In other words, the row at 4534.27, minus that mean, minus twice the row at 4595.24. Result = -1.85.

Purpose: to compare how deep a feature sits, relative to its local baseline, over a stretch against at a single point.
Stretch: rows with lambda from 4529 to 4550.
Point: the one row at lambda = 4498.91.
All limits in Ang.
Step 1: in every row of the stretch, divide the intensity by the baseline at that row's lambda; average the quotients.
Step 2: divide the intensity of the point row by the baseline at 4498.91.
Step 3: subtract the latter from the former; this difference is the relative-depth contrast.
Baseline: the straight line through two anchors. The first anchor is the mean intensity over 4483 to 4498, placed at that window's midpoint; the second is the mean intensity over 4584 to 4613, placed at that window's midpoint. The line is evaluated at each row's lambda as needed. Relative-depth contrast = -0.044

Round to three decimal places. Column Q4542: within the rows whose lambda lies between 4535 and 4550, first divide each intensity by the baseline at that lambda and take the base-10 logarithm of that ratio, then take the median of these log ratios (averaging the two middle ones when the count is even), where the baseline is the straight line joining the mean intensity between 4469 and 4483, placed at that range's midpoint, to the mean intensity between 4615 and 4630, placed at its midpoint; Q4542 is -0.024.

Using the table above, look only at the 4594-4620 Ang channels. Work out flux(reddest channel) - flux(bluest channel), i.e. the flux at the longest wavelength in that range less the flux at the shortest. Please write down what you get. 12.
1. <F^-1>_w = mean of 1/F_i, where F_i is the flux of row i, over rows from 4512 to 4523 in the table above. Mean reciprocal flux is 0.0102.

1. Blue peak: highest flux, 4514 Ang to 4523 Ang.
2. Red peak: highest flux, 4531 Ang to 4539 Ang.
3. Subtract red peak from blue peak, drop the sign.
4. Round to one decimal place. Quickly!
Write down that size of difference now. 2.1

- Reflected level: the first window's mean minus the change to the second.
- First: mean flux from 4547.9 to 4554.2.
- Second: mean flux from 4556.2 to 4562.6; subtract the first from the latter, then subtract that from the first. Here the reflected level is 86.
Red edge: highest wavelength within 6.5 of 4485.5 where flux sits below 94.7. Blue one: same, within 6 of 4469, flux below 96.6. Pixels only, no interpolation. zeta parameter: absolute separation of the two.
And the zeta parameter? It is 18.6 Ang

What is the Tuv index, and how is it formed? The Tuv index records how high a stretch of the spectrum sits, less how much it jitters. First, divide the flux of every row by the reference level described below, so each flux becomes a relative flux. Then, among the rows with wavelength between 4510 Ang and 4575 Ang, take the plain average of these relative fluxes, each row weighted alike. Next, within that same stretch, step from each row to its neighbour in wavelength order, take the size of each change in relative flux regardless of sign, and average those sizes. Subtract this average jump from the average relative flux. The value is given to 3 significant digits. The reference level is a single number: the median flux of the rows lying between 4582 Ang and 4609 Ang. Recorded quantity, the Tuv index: 0.959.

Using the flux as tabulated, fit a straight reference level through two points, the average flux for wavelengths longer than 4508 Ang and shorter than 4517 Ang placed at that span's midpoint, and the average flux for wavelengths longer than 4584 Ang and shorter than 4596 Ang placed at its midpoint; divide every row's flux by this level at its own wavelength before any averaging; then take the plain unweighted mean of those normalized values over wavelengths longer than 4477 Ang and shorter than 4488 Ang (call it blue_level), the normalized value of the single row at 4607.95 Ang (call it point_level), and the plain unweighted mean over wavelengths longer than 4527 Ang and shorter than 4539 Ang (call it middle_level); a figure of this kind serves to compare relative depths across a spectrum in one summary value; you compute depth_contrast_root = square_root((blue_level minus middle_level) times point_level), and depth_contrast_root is 0.21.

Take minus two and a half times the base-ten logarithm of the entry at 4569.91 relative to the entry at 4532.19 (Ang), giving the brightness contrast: -0.13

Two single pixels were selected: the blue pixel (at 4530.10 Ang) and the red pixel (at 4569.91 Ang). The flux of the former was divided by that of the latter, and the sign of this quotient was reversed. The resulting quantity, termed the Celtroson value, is -0.864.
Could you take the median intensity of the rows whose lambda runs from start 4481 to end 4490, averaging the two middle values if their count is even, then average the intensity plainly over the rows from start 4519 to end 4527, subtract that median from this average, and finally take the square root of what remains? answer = 1.98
